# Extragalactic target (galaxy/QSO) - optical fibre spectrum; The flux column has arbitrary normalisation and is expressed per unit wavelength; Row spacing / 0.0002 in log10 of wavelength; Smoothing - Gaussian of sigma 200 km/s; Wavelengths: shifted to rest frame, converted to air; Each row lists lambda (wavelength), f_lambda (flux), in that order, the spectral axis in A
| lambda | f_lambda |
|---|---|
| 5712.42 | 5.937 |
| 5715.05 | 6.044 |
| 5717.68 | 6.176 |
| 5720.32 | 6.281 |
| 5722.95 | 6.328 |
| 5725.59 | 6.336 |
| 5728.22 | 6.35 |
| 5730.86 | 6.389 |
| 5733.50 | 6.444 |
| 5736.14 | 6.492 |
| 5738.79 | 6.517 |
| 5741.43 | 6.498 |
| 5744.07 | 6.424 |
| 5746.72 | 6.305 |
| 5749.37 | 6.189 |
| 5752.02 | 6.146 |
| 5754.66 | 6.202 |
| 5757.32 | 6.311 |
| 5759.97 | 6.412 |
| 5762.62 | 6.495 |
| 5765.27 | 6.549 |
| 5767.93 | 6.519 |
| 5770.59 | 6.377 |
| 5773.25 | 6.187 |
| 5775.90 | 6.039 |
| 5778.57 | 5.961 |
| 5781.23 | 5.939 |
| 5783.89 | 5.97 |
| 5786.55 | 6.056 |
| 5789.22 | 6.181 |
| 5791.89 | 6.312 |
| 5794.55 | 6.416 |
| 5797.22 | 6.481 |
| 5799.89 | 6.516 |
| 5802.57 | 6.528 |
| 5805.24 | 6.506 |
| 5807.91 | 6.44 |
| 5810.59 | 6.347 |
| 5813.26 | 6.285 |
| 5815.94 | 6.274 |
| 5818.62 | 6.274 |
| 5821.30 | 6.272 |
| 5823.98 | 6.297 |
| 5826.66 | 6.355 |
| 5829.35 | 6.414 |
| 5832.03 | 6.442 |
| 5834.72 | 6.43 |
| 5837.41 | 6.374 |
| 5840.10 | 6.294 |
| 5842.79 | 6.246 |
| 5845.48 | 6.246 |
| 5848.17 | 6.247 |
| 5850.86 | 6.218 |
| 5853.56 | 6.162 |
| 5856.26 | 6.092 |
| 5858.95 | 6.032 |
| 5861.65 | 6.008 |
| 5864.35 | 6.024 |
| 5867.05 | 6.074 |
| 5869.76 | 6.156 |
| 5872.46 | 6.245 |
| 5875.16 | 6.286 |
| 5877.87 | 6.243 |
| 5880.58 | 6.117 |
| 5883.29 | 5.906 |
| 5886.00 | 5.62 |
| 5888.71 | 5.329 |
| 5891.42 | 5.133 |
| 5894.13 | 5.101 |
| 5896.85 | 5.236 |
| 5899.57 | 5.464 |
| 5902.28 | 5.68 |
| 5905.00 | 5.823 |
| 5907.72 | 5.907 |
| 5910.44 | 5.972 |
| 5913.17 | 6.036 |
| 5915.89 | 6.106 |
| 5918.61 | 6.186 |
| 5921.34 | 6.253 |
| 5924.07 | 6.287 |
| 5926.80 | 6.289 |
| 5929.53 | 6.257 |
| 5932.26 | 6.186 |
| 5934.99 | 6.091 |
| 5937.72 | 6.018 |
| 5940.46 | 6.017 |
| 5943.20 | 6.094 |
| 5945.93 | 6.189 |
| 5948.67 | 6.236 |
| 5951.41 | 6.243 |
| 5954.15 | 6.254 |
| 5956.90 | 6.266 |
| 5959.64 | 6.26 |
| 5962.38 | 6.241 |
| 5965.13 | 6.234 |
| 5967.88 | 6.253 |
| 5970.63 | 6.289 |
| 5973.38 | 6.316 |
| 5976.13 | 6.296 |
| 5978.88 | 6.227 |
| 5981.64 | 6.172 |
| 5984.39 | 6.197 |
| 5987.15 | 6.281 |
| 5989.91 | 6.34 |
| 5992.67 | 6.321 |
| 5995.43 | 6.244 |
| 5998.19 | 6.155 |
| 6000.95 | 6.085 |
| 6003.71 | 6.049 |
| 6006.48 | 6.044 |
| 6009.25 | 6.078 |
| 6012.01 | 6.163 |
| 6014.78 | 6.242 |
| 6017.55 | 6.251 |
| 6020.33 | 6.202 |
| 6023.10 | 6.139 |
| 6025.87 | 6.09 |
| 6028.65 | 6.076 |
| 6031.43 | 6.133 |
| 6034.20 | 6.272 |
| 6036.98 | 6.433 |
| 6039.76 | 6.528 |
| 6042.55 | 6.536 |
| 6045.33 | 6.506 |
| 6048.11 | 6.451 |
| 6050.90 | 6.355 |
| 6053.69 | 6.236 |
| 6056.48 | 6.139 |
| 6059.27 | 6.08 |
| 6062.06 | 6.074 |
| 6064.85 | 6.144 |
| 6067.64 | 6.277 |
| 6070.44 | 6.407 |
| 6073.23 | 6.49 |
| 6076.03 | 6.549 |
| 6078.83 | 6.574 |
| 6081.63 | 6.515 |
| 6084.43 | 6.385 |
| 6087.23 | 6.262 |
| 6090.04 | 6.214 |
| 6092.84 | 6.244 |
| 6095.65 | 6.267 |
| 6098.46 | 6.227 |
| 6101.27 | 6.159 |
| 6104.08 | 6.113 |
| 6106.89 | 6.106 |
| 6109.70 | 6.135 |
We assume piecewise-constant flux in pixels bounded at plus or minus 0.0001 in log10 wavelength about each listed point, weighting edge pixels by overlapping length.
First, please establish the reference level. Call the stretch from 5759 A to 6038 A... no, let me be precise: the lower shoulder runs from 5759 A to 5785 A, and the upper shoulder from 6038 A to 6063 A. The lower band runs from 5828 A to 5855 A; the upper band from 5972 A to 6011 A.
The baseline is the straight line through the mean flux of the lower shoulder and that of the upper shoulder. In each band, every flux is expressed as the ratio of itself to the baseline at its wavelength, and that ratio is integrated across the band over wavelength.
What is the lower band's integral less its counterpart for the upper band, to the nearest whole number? -11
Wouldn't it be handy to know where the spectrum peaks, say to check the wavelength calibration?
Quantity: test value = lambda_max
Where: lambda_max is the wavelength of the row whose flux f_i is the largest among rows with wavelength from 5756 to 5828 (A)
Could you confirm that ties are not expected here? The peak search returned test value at 5765.27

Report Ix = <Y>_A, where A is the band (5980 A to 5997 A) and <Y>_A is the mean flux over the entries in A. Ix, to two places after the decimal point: 6.26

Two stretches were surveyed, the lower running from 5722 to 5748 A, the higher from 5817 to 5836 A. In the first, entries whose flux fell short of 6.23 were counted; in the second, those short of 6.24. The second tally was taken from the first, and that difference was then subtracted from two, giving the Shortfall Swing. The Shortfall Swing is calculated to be 2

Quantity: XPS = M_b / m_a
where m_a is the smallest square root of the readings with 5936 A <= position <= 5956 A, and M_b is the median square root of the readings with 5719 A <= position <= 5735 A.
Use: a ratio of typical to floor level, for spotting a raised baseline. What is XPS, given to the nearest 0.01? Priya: 1.03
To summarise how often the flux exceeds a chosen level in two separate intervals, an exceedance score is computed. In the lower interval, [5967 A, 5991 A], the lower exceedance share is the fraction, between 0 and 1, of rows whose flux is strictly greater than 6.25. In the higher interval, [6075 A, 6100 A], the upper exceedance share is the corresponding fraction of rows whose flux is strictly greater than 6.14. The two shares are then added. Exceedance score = 1.67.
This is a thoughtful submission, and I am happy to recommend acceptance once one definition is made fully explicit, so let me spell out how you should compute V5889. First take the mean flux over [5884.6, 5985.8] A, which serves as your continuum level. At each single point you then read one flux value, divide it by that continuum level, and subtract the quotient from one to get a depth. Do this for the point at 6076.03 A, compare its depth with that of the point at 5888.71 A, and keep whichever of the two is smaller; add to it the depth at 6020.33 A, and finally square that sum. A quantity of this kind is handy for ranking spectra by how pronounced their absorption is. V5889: 0.014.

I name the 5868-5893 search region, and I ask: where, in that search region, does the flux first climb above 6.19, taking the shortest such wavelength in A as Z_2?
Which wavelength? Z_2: 5872.46 A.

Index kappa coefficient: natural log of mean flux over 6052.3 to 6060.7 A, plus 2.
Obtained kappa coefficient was 3.817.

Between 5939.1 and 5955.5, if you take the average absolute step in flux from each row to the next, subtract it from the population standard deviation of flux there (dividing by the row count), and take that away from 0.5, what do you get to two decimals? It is 0.46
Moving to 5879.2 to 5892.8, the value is 0.39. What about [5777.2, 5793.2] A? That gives 0.44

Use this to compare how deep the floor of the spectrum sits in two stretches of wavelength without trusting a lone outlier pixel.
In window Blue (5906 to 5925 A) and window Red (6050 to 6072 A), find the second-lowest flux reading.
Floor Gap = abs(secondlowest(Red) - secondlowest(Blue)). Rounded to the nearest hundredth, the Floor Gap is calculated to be 0.11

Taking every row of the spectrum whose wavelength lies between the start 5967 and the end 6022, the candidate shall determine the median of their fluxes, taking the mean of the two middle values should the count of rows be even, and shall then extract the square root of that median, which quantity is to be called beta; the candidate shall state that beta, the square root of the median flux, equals 2.50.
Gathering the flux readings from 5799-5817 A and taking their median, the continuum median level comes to 6.44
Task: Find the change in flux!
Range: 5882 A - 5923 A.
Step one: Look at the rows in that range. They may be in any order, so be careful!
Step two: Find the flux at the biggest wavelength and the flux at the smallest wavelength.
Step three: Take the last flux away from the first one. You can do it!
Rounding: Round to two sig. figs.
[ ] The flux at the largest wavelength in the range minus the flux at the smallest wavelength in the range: 0.35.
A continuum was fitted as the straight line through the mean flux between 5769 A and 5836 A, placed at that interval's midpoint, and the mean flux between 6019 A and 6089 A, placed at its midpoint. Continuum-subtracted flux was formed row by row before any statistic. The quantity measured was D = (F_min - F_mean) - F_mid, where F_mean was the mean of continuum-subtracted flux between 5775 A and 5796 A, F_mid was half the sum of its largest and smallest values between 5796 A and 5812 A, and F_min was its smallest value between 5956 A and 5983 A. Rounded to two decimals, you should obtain -0.10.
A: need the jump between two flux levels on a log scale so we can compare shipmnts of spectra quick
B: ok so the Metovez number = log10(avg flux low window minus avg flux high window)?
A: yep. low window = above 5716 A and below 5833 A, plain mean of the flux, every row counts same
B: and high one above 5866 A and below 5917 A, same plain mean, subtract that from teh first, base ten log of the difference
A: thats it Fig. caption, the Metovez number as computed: -0.29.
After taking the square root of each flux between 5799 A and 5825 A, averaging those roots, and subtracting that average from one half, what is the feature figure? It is -2.02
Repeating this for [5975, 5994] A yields -2.00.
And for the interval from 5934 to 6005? -1.99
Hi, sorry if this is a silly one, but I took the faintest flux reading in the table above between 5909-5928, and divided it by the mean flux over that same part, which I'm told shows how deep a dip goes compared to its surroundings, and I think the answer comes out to 0.97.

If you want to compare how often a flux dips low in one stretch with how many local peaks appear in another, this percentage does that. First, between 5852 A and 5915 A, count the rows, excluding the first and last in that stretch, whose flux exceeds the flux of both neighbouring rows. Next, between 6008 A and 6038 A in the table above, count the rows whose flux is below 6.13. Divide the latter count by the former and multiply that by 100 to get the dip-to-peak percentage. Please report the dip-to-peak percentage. 300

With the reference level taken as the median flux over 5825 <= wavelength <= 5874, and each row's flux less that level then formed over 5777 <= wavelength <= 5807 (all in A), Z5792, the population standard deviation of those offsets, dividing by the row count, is 0.23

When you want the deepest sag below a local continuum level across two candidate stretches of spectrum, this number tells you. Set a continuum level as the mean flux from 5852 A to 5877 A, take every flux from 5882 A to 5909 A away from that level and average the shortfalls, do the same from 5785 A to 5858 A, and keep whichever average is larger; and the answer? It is 0.60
